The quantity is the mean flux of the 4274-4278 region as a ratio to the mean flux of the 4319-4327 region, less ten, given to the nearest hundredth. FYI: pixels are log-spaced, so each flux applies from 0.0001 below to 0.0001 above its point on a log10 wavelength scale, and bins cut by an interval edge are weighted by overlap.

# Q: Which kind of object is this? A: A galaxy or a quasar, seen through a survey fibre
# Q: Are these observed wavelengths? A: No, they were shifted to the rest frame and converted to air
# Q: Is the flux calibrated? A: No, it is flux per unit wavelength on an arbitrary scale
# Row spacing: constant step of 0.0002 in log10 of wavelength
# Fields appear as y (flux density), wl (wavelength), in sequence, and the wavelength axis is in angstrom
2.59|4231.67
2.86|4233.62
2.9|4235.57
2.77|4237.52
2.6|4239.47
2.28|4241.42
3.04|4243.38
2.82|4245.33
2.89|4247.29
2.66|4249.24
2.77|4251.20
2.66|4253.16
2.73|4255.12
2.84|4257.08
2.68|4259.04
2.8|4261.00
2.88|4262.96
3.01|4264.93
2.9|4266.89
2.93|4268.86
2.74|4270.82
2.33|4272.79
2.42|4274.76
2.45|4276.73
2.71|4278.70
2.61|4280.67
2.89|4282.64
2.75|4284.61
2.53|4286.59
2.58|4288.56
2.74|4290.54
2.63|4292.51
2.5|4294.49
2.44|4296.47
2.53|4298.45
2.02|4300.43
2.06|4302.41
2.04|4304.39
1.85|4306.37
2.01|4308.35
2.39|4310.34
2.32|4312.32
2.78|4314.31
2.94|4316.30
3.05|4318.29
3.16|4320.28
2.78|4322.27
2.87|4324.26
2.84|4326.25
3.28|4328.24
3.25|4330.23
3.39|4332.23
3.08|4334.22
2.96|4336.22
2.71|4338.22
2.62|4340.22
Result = -9.16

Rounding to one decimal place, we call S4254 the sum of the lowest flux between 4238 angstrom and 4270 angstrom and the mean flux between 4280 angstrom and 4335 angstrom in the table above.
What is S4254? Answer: 4.9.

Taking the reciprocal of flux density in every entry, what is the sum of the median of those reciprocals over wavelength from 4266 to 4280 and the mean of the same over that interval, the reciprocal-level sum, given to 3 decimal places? 0.751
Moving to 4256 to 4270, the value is 0.697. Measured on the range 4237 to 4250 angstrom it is 0.731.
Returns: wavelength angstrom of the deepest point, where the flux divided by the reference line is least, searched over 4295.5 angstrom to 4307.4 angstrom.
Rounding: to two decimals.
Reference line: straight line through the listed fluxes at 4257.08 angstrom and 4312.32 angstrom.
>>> 4306.37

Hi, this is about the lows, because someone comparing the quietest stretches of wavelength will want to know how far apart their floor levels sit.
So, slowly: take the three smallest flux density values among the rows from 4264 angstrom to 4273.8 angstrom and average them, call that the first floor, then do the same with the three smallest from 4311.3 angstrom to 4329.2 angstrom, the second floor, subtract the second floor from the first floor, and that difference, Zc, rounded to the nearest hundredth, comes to 0.03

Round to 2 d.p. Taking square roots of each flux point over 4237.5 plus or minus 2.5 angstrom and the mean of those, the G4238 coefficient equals 1.66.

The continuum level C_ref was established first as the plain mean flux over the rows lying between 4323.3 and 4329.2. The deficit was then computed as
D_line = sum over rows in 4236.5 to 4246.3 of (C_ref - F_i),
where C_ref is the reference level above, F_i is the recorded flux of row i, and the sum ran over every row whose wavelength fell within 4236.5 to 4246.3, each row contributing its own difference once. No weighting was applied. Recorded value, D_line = 1.5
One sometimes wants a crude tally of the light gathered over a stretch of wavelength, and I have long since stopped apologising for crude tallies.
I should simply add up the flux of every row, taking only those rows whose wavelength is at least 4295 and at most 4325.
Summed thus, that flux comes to 37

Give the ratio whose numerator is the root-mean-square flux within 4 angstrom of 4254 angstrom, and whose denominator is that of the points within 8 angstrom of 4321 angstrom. 0.93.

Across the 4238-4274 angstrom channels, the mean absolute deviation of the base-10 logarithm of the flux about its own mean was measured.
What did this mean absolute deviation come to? 0.024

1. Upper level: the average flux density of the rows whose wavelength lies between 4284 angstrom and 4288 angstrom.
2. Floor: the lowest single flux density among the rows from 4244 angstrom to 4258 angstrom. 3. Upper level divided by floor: 0.99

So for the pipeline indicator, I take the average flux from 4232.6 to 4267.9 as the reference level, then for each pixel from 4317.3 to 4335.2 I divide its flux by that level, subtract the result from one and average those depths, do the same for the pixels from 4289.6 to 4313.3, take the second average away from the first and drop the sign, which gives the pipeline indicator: 0.28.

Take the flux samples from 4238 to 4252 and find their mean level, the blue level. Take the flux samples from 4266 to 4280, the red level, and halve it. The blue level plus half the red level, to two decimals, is 4.04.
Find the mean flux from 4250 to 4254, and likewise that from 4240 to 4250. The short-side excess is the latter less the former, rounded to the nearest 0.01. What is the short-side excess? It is 0.02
